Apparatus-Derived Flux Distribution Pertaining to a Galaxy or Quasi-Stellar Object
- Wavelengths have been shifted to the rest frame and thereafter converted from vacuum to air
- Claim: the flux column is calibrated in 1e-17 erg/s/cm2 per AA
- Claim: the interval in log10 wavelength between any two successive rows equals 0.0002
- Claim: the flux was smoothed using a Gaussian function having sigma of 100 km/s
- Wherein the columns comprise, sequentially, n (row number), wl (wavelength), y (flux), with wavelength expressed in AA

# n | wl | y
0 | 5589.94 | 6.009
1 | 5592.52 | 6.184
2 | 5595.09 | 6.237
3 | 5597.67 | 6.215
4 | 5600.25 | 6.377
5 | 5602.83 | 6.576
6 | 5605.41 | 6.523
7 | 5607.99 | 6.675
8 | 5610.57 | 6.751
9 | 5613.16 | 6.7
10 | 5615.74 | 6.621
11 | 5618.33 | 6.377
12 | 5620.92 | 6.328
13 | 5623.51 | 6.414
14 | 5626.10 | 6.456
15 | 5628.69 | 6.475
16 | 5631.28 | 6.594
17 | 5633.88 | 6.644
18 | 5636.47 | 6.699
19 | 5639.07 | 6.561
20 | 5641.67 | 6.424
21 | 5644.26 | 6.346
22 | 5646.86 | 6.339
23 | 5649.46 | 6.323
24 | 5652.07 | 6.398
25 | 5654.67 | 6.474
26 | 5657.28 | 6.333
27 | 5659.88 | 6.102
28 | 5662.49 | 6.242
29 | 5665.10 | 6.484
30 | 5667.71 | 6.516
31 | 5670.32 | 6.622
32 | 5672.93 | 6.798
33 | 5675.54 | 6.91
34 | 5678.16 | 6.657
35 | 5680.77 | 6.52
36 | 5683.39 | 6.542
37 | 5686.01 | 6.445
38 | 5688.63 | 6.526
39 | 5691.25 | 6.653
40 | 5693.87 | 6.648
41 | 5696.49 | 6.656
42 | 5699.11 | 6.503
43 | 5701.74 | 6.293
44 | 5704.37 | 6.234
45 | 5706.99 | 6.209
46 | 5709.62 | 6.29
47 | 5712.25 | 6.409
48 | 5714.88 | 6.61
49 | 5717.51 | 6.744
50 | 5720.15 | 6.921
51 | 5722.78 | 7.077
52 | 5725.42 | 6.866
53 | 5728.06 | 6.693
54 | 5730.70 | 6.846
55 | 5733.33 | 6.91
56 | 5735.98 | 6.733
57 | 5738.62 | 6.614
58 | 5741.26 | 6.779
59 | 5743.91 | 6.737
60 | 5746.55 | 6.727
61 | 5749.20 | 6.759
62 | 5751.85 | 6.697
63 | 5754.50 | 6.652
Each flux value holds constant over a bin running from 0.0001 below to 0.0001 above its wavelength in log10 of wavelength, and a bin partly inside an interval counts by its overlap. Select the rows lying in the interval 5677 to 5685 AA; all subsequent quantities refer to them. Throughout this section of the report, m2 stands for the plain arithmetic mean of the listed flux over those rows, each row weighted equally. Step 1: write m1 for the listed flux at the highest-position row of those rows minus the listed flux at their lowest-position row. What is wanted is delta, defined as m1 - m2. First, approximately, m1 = -0.115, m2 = 6.57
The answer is -6.69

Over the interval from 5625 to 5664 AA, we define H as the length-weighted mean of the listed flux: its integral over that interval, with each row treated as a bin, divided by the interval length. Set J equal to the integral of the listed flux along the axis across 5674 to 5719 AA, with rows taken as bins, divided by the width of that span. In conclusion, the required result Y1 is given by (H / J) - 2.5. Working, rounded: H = 6.43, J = 6.52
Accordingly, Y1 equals -1.51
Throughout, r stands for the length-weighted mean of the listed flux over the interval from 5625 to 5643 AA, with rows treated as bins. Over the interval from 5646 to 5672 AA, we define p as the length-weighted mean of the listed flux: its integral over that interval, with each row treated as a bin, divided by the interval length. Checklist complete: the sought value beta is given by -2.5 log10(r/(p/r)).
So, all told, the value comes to -2.07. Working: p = 6.4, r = 6.55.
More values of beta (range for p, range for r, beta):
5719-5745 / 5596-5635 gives -1.98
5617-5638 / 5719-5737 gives -2.15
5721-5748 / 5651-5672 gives -1.95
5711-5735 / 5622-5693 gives -1.99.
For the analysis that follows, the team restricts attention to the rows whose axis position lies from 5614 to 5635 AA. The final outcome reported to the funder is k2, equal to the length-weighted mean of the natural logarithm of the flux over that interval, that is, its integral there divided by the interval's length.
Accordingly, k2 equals 1.87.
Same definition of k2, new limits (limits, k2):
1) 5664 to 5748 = 1.89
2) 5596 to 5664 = 1.86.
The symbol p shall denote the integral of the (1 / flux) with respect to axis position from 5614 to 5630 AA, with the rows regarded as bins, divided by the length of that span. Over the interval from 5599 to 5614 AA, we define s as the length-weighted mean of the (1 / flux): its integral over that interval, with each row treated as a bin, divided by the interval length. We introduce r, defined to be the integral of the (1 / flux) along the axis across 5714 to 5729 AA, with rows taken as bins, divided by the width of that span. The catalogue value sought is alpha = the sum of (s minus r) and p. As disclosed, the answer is 0.160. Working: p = 0.155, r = 0.146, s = 0.152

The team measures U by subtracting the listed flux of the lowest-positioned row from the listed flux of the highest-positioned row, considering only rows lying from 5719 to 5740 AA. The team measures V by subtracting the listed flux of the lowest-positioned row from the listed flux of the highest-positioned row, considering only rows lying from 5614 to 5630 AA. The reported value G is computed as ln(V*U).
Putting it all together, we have -3.1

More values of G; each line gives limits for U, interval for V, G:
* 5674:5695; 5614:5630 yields -3.3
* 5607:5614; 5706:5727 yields -4.1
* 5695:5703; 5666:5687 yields -3.7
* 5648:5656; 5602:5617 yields -5.0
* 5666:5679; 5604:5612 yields -3.4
